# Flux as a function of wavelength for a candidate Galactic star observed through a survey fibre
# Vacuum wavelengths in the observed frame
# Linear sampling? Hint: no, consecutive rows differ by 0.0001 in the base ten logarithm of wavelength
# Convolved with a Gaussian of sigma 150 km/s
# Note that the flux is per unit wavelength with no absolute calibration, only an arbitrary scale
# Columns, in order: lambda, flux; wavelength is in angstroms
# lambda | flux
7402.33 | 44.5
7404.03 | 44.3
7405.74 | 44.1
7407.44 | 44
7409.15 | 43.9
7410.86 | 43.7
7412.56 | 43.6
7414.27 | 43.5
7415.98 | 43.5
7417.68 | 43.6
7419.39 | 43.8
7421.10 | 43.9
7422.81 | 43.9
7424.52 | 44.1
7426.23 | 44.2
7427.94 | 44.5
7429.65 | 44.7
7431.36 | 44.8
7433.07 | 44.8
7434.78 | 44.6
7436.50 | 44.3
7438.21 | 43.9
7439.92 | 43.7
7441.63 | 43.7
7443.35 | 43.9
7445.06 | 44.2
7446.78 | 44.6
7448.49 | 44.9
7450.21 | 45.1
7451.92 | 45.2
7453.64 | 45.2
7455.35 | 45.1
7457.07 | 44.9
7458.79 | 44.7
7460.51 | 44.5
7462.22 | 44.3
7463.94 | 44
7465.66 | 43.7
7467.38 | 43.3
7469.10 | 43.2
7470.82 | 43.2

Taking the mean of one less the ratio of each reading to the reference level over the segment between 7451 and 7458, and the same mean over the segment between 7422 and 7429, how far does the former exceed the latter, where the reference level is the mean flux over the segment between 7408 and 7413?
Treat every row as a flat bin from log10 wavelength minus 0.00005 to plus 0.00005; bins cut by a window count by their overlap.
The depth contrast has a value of -0.021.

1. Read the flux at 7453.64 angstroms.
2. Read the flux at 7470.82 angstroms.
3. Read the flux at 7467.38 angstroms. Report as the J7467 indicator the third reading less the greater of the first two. -1.9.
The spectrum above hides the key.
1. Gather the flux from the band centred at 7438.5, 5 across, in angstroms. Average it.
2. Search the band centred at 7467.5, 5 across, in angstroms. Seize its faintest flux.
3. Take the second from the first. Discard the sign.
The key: 0.8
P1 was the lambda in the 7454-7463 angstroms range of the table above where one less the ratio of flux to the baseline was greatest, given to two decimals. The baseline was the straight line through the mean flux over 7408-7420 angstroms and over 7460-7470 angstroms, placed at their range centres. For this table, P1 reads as 7462.22 angstroms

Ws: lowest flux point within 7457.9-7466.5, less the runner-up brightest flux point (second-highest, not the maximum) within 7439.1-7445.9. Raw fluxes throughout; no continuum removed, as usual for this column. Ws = -0.20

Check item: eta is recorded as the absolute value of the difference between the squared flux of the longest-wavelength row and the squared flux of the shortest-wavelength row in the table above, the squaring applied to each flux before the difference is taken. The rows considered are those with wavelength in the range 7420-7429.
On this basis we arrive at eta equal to 53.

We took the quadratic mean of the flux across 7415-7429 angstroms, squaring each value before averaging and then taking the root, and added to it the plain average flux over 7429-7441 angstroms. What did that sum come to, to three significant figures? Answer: 88.3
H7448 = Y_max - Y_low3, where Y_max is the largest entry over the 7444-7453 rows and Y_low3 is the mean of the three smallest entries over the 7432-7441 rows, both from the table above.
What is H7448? 1.2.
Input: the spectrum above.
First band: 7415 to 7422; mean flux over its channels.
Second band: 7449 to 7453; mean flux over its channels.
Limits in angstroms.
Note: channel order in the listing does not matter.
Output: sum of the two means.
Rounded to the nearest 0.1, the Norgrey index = 88.8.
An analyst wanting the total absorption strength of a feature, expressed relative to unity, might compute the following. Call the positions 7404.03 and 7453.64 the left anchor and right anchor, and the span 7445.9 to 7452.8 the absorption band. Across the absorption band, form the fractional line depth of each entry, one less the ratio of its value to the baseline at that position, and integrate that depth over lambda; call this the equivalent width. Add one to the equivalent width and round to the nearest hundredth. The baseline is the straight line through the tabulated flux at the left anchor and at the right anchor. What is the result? 1.03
